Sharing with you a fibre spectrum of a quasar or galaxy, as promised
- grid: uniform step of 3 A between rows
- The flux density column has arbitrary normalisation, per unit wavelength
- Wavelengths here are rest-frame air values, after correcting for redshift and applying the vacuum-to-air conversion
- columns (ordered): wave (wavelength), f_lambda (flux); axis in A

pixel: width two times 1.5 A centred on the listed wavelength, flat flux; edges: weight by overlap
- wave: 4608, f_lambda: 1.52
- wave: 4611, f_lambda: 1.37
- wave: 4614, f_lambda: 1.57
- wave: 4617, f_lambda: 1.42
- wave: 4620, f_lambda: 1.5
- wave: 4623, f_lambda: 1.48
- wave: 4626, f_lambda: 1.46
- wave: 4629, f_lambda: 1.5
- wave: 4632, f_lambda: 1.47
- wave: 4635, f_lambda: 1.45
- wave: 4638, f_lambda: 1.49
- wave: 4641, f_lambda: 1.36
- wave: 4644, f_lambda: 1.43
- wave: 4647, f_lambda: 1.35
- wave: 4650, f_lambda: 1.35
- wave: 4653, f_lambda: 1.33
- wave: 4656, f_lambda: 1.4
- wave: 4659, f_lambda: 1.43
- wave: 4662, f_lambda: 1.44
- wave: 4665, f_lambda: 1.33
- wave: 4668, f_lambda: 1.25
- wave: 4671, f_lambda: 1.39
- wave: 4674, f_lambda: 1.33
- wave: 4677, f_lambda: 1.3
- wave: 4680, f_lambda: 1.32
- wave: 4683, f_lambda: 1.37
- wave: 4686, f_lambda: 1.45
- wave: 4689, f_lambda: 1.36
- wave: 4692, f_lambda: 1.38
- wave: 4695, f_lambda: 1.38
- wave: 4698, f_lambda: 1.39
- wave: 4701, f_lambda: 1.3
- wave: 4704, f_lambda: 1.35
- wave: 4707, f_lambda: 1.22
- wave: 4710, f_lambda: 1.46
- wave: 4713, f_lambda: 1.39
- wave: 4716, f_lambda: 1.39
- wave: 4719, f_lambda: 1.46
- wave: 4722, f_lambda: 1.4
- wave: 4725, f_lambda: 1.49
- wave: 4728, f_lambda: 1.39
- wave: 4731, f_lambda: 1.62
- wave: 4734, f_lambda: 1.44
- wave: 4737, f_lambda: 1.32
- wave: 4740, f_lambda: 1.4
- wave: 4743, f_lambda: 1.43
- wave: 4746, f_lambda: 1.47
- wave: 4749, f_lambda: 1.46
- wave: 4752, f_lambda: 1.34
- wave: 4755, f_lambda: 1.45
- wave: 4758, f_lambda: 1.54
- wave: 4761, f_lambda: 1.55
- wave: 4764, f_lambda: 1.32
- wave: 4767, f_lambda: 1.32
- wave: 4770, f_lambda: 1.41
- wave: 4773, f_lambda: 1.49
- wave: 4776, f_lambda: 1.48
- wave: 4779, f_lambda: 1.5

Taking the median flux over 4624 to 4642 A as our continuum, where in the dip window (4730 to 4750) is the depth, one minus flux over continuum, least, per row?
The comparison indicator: 4731 A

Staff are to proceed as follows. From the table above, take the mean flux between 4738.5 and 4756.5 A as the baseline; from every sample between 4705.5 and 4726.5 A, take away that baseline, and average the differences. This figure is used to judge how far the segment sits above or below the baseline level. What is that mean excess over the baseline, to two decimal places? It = -0.02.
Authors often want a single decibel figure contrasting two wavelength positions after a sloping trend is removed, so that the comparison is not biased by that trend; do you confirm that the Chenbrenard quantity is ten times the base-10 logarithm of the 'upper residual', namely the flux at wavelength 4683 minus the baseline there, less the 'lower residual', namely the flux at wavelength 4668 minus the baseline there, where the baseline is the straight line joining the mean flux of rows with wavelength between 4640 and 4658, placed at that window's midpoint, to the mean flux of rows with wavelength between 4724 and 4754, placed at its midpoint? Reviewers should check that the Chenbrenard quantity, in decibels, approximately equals -9.6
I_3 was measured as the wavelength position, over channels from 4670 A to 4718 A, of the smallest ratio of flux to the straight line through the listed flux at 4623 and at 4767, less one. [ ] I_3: 4707 A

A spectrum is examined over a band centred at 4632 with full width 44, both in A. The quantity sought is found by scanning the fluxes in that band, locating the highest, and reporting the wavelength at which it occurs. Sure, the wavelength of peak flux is 4614 A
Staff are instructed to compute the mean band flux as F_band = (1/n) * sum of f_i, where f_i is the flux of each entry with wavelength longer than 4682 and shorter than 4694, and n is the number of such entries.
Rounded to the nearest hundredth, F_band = 1.39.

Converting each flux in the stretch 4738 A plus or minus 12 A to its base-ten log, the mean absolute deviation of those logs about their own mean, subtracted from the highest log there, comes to 0.193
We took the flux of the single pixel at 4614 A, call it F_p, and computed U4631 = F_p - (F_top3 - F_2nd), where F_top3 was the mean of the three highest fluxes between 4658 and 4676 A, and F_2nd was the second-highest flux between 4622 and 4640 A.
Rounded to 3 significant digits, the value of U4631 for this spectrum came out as 1.64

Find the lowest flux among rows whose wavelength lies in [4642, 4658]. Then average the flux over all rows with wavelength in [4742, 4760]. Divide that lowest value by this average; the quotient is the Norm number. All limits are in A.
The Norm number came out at 0.92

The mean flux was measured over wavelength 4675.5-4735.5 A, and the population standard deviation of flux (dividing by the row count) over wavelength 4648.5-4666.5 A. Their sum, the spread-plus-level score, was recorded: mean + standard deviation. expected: 1.44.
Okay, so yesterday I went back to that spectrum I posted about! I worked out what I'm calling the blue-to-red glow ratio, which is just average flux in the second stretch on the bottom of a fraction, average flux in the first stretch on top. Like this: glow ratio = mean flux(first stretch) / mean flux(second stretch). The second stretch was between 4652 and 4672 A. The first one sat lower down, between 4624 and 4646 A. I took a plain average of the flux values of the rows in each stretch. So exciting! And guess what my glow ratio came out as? 1.06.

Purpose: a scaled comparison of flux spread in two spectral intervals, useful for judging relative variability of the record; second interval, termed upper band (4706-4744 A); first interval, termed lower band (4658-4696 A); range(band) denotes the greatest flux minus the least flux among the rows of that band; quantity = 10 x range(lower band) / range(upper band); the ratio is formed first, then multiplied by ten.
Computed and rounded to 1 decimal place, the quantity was 5.0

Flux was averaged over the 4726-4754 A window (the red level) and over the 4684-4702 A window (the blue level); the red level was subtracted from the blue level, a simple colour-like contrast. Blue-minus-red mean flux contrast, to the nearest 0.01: -0.05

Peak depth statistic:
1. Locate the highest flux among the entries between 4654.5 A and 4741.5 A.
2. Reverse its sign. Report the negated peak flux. -1.62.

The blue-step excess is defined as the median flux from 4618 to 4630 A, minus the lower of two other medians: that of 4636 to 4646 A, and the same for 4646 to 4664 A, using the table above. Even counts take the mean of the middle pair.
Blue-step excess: 0.115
